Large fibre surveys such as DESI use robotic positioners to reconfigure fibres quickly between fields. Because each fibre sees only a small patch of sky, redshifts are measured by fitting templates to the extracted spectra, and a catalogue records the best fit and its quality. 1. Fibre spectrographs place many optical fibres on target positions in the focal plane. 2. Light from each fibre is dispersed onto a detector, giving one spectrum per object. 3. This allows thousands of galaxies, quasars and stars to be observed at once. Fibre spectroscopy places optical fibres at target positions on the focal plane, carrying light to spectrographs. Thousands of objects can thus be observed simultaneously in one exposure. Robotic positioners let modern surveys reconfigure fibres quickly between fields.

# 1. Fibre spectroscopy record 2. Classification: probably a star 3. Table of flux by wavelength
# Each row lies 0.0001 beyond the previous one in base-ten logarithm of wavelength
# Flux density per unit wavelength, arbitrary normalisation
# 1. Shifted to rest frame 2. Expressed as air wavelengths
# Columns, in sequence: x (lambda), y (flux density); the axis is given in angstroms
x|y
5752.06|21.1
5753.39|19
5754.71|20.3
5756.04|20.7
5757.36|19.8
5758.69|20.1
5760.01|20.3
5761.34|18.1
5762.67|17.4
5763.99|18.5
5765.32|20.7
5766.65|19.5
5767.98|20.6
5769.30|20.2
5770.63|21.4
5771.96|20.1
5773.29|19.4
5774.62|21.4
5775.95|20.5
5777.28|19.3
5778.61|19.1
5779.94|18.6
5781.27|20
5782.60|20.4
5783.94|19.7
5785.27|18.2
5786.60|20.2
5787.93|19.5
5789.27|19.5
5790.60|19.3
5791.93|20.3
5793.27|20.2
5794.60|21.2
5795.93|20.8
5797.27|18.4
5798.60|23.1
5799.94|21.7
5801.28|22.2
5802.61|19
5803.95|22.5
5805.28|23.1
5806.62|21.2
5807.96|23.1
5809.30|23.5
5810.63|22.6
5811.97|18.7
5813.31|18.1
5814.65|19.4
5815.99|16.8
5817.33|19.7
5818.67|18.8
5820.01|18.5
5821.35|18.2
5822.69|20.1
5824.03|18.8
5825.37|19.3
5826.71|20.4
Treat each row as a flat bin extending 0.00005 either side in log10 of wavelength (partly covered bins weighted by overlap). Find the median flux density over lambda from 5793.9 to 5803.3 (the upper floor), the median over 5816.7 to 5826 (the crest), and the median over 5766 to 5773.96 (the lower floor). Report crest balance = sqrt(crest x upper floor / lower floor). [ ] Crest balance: 4.45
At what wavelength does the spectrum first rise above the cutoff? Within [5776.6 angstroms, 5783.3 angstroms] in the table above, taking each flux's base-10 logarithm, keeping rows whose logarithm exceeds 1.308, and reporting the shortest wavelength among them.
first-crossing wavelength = 5782.60 angstroms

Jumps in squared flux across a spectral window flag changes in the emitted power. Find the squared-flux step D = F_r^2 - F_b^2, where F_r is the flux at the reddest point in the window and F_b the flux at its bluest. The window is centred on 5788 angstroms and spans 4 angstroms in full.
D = -28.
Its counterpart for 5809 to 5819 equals -199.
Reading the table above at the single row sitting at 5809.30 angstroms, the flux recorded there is 23.5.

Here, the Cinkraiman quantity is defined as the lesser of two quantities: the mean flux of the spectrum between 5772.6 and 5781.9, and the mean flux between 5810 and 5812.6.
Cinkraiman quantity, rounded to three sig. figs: 19.8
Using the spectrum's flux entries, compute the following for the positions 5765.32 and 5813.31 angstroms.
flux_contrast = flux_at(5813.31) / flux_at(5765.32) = 0.87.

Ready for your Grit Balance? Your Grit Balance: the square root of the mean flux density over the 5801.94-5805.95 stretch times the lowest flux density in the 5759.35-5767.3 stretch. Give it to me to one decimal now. 19.4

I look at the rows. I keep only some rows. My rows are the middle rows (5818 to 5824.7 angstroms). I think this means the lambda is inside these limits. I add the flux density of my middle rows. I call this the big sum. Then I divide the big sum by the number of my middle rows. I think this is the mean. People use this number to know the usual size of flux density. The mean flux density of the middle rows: 18.9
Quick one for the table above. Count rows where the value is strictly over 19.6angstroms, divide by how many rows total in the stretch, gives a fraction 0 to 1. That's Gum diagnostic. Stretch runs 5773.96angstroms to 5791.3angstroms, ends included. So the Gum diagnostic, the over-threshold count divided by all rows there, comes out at 0.46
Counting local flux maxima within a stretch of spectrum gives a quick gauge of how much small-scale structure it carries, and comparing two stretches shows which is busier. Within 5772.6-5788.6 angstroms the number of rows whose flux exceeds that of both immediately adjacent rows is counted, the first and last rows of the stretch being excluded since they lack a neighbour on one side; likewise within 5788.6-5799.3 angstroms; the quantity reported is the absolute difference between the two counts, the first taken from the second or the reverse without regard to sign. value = 1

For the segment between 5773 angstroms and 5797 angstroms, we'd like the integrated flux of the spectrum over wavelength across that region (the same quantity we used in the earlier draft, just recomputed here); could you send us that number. 476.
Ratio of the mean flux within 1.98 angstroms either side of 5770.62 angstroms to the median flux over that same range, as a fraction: 1.02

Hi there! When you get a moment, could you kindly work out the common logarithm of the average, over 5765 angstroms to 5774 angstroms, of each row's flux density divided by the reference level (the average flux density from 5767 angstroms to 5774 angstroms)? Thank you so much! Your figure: 0.00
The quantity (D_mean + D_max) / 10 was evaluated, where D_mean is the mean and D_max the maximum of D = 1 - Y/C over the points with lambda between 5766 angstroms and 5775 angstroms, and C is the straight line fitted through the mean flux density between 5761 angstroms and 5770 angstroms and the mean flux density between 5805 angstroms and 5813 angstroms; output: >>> -0.002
